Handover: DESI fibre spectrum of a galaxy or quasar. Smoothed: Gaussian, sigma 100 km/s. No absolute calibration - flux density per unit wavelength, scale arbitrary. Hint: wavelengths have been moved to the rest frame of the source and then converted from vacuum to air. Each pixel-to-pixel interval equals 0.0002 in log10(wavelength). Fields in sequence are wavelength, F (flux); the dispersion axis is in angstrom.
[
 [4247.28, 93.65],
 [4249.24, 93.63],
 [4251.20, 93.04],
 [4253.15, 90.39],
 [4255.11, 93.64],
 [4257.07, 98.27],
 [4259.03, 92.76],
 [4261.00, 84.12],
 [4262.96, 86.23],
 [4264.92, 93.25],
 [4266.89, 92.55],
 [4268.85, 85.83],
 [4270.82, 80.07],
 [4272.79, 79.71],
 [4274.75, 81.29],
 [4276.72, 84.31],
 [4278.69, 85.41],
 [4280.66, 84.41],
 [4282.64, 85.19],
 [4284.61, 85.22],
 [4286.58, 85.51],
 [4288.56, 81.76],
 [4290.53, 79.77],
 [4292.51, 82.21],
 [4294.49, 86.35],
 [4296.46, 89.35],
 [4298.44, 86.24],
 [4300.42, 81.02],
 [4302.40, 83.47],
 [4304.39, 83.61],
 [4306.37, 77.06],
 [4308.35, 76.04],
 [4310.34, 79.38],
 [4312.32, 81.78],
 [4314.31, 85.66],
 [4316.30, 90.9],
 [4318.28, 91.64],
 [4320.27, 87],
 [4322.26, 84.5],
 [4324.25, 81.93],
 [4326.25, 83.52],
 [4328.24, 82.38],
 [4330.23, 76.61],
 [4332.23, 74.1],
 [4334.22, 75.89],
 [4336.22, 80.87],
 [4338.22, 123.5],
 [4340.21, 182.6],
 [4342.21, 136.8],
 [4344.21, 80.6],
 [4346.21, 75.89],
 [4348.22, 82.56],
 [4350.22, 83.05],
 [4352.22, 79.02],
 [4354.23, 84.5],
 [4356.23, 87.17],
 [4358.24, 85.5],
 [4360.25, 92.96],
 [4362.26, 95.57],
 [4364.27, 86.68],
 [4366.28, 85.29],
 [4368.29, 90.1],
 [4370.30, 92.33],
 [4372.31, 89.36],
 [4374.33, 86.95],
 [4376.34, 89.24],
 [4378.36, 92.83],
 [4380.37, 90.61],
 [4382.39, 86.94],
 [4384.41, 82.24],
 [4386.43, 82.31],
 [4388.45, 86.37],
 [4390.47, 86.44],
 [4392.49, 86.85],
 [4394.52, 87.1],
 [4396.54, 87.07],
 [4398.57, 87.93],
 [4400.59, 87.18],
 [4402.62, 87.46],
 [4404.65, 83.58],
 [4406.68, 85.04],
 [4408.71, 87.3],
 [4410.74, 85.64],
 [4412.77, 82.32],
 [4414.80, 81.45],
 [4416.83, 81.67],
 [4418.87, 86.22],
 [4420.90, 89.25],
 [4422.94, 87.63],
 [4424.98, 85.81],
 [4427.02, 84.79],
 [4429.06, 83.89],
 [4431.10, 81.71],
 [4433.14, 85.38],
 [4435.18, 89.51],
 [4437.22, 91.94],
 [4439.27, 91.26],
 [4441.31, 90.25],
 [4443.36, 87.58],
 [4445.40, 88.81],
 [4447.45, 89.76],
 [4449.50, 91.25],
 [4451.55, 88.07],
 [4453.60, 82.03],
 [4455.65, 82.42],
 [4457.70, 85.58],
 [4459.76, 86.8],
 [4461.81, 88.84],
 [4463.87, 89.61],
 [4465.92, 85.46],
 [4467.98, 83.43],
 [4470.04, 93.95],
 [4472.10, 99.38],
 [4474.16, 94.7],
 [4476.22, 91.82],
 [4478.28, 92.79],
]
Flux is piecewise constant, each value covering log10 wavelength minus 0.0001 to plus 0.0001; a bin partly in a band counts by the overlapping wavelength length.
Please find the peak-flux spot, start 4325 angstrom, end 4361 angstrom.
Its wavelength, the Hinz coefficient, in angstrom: 4340.21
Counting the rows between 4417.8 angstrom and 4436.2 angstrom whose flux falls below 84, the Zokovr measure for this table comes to 2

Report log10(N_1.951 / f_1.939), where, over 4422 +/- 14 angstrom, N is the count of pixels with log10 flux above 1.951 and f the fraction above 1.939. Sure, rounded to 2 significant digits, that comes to 0.54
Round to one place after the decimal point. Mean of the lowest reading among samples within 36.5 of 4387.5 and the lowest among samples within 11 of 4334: 76.6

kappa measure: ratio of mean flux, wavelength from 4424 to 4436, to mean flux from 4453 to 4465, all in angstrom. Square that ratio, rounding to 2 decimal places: 0.98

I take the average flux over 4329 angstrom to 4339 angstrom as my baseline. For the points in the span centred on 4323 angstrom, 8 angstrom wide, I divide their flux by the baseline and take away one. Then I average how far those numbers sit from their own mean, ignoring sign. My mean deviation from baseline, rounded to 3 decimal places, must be 0.018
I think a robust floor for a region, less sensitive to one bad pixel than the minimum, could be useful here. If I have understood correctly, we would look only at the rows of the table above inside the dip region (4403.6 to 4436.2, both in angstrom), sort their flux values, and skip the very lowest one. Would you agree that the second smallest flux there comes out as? 81.67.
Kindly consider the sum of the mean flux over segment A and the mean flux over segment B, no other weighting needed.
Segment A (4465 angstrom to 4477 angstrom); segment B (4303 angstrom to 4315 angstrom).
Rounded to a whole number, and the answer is 172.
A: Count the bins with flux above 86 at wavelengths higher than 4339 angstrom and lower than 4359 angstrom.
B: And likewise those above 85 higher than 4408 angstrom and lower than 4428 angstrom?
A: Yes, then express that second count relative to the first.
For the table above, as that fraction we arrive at 2.0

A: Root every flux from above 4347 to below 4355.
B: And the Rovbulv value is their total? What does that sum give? 36.3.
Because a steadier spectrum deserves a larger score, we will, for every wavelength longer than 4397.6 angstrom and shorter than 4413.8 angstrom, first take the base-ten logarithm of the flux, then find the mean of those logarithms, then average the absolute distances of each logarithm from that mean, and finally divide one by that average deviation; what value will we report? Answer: 119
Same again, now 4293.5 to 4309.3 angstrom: 52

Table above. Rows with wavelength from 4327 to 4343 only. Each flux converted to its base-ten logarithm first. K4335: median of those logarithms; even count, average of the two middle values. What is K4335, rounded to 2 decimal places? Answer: 1.91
